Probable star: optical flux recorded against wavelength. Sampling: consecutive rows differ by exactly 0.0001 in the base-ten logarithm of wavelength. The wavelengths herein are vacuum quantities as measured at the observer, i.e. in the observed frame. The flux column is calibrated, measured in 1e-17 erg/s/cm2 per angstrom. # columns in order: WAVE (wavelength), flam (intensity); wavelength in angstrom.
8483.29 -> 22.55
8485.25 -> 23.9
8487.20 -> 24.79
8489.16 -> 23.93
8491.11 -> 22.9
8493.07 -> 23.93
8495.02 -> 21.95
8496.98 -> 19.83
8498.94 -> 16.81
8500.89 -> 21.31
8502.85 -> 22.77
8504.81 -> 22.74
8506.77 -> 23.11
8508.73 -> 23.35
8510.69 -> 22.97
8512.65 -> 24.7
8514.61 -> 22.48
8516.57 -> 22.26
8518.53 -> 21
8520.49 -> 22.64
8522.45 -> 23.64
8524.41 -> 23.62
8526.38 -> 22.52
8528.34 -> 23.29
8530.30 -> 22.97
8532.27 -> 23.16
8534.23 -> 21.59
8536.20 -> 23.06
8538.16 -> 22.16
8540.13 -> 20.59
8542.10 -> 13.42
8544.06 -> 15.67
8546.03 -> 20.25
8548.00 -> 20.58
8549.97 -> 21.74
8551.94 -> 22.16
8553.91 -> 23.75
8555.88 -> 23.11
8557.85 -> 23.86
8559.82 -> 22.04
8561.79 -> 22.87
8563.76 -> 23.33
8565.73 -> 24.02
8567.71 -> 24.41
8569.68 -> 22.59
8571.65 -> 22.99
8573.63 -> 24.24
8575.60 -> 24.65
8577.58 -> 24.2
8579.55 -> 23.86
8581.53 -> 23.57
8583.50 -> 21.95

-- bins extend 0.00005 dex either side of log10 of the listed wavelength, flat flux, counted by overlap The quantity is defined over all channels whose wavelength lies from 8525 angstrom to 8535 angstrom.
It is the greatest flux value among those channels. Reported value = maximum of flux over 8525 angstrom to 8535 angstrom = 23.29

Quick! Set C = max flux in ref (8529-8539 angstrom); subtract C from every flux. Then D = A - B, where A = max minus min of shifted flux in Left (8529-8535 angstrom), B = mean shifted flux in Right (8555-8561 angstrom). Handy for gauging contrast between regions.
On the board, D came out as 1.7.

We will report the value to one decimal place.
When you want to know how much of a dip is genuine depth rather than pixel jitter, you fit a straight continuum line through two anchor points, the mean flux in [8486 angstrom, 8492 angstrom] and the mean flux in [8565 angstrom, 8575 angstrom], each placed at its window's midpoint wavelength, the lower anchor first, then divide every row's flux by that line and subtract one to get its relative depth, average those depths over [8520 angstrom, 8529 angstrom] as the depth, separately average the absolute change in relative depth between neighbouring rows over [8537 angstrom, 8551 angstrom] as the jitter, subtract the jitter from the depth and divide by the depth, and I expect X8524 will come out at 5.5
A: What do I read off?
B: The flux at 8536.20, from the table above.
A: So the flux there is 23.06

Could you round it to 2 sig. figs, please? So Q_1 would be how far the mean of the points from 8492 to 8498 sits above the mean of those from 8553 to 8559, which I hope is -1.7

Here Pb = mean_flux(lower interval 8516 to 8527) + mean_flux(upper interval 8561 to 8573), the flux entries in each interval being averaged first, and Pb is 46.0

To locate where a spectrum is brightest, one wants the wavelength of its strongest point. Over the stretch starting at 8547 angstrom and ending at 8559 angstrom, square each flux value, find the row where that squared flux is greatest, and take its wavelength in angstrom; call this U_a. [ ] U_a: 8557.85 angstrom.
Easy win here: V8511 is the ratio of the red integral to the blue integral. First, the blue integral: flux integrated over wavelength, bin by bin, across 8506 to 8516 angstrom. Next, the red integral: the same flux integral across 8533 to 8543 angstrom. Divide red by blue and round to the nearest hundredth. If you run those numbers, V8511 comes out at 0.87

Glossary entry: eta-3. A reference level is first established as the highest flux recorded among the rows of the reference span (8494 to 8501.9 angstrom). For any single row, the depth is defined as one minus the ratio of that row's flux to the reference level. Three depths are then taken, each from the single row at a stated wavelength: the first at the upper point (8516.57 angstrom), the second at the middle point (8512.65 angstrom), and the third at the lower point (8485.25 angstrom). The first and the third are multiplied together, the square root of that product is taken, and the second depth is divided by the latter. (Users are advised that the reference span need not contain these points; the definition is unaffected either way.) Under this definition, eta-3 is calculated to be -3.5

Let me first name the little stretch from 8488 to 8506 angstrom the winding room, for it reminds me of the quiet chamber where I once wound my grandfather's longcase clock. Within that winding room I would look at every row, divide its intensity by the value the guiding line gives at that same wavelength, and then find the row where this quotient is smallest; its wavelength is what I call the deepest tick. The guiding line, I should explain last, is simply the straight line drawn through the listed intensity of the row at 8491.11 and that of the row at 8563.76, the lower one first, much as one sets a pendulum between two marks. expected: 8498.94 angstrom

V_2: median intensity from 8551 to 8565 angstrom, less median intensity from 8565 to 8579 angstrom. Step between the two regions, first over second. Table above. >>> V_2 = -1.09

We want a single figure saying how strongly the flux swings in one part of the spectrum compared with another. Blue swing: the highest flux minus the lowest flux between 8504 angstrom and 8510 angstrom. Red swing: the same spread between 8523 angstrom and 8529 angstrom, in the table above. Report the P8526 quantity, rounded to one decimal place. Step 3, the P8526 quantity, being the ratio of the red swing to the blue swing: 1.8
